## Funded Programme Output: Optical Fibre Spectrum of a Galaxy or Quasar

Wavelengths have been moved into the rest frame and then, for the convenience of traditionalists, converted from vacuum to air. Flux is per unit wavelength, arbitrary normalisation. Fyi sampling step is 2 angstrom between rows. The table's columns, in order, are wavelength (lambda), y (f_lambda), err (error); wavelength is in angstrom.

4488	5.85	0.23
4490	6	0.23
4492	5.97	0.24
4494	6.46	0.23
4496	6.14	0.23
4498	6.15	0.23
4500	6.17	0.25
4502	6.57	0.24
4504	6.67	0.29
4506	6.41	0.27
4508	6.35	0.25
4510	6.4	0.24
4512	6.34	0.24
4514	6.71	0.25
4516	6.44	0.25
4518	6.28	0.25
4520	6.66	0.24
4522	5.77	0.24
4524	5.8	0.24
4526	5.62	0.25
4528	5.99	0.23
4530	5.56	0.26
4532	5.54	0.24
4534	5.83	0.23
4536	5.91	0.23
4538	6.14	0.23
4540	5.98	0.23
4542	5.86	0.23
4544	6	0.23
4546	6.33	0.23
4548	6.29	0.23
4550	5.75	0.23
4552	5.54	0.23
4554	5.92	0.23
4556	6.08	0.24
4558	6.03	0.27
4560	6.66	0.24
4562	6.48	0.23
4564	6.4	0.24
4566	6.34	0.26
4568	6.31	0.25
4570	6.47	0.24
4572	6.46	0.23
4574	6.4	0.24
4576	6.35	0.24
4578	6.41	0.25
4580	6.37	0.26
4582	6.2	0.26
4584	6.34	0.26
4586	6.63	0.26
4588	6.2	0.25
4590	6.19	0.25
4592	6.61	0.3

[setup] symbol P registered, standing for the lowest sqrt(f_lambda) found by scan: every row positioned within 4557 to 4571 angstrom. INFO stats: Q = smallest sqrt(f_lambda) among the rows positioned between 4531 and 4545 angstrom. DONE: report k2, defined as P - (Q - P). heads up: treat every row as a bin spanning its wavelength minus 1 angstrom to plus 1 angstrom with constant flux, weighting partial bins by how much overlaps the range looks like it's 2.56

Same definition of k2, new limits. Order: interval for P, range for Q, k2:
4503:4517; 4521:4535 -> 2.68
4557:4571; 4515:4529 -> 2.54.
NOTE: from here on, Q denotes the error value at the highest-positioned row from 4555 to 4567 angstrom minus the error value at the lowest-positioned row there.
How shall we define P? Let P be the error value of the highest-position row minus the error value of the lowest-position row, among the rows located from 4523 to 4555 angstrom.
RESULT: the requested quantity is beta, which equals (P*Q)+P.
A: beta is -0.010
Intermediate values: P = -0.010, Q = 0.020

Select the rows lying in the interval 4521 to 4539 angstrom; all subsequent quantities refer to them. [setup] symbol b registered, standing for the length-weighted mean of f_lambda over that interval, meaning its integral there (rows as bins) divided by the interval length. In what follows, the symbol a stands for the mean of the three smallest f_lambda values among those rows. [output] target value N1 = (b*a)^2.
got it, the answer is 1043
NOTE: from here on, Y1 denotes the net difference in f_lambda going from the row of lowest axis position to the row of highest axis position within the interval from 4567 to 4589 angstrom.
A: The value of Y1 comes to -0.1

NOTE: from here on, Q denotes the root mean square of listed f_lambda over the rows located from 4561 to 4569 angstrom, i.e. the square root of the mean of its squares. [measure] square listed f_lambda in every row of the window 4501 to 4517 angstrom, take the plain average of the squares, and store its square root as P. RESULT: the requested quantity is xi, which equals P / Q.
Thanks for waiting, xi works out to 1.02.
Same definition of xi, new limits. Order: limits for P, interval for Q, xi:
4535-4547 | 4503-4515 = 0.93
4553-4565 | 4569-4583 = 0.98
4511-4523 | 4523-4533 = 1.12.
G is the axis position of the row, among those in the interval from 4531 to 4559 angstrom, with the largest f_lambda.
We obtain 4546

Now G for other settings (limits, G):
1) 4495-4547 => 4514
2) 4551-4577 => 4560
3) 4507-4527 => 4514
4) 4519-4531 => 4520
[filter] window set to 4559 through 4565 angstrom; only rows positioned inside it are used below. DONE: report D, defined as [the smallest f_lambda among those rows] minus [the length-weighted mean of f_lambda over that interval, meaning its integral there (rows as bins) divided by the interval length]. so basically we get -0.11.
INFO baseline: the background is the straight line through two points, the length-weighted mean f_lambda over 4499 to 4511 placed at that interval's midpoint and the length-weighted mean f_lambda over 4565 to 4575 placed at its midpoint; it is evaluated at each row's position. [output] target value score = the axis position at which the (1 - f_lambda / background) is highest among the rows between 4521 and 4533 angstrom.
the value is 4532 angstrom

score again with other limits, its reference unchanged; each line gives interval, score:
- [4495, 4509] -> 4496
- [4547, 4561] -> 4552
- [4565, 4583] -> 4582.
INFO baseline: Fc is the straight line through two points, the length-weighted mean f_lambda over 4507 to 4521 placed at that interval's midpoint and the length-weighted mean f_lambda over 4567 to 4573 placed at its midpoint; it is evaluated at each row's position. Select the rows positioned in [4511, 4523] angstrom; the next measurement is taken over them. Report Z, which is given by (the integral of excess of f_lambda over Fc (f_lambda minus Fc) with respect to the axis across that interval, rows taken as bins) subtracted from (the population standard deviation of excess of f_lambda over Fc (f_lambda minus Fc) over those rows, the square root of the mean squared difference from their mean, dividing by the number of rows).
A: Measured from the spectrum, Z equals 1.3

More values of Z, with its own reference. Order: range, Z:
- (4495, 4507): 1.6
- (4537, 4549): 4.2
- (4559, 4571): -0.2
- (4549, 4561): 5.5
